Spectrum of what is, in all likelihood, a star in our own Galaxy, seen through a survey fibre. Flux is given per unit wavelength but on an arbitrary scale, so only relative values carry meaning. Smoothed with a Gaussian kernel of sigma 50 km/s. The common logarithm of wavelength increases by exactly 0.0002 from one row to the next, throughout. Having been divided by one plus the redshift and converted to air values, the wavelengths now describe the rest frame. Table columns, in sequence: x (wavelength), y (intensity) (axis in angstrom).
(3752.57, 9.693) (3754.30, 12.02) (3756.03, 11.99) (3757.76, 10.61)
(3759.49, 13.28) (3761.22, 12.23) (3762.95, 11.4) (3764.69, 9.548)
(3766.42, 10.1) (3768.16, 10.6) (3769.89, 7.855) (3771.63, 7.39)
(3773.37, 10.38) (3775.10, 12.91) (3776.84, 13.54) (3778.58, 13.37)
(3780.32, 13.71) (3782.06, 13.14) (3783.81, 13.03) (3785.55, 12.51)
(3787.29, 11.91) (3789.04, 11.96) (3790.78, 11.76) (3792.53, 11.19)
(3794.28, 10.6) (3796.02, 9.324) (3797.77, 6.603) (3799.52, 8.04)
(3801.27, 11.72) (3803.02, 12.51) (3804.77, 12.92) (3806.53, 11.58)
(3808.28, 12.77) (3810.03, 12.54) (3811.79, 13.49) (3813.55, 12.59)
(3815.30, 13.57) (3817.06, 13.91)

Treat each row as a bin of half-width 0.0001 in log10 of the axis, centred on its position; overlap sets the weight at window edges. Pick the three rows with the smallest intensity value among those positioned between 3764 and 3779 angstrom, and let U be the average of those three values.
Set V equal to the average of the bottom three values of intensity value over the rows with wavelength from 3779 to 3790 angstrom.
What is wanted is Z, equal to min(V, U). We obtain 8.3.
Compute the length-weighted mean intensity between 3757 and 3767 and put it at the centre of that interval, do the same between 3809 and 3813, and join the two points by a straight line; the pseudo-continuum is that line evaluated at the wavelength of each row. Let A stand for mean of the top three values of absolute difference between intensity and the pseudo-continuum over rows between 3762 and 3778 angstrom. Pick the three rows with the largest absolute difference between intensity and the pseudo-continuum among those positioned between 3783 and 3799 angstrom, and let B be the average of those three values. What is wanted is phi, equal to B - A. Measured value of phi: 0.4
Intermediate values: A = 3.2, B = 3.59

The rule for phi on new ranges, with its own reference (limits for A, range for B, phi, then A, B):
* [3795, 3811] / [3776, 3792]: -2.8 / 4.5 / 1.72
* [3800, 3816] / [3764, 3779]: 2.3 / 0.9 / 3.21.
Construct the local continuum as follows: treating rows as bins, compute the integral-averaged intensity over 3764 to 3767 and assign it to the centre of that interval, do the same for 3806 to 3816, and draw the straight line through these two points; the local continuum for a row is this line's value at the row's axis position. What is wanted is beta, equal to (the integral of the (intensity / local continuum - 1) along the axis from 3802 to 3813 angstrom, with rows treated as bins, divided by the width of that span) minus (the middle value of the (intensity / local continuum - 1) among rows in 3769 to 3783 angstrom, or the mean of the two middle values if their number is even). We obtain -0.22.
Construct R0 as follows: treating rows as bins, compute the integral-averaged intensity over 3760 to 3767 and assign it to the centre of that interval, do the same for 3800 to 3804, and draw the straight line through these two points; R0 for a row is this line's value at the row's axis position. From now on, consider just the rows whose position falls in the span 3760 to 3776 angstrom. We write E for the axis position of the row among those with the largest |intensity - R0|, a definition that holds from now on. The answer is 3771.63 angstrom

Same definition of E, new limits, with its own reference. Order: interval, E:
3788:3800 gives 3797.77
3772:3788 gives 3780.32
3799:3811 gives 3799.52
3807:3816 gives 3815.30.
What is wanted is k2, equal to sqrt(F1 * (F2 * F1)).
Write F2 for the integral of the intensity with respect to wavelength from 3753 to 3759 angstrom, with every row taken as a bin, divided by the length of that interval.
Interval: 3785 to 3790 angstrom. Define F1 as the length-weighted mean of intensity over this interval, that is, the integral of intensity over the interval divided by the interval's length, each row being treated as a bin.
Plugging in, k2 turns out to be 41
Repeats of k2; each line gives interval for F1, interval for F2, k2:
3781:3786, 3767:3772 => 38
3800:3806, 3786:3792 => 42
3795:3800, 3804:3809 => 28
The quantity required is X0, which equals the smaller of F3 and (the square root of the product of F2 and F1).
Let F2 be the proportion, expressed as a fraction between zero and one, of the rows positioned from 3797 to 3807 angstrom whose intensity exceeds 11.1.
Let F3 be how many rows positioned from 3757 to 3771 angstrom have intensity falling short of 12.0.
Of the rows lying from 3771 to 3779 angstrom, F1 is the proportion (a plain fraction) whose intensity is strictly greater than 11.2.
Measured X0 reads 0.63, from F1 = 0.6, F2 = 0.7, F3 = 6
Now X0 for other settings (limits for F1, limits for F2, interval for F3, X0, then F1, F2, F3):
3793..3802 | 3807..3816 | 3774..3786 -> 0.00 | 0.2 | 1.0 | 0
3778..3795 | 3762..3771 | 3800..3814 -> 0.40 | 0.8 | 0.2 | 2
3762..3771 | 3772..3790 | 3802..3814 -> 0.42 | 0.2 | 0.9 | 1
